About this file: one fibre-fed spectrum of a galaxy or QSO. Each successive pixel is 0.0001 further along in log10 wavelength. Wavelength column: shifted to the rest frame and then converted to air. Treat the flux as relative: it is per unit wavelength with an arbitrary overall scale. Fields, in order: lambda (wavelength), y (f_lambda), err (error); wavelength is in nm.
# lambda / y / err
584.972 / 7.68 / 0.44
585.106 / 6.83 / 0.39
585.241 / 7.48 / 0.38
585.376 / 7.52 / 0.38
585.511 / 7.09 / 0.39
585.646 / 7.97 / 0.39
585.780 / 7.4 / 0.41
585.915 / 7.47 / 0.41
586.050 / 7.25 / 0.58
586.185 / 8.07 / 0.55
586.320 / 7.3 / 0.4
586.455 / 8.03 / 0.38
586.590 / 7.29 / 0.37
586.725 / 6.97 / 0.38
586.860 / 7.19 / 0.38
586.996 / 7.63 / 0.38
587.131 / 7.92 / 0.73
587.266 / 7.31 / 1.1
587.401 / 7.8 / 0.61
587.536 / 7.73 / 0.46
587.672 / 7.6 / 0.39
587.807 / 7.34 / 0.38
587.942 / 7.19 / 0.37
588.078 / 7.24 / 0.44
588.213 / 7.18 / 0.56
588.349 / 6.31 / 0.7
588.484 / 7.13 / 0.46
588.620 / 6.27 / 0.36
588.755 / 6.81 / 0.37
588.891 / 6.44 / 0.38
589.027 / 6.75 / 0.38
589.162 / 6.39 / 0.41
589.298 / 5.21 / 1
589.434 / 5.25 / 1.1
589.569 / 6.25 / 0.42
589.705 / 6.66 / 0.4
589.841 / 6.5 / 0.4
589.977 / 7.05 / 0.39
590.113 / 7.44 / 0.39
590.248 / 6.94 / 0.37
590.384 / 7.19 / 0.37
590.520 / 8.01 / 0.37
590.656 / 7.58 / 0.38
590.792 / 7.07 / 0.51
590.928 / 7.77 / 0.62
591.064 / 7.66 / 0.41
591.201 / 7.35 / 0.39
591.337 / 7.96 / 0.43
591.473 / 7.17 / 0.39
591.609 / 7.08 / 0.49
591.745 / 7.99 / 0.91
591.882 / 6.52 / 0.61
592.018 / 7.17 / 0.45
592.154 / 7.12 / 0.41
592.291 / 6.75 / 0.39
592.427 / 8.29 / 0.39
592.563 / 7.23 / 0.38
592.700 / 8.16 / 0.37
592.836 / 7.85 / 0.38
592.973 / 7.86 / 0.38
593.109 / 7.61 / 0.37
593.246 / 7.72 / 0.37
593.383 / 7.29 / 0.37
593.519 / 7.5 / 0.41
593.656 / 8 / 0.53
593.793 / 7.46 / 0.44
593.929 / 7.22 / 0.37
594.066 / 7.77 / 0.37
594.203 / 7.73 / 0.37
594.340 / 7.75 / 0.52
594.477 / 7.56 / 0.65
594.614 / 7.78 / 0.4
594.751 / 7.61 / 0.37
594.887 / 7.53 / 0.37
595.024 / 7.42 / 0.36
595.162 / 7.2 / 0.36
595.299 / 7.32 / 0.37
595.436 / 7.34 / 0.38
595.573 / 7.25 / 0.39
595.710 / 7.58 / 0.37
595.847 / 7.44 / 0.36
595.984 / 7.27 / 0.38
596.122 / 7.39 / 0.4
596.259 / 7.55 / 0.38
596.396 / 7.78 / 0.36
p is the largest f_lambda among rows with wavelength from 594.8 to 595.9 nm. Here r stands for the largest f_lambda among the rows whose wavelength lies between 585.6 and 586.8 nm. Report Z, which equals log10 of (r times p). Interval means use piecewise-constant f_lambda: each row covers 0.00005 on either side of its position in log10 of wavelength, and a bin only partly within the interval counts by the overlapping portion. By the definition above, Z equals 1.79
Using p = 7.58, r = 8.07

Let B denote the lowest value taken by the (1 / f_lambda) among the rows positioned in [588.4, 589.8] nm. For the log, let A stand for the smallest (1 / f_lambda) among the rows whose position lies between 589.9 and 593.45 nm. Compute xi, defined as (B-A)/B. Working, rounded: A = 0.121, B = 0.140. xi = 0.140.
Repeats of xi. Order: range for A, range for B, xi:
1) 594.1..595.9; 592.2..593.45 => -0.066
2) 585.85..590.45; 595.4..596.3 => 0.061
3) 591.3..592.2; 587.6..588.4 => 0.049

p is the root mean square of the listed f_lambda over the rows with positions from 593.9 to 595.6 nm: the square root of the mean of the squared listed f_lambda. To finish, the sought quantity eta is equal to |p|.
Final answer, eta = 7.50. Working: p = 7.50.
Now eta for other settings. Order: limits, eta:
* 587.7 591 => 6.86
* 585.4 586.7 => 7.55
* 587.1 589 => 7.18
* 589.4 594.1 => 7.35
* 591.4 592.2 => 7.19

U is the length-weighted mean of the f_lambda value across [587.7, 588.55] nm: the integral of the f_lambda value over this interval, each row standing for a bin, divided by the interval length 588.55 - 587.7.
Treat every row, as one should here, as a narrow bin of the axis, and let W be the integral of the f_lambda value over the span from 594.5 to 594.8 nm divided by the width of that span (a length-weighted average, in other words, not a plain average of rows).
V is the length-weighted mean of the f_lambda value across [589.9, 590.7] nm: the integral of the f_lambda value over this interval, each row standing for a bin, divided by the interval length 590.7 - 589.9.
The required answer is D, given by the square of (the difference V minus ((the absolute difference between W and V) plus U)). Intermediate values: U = 7.09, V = 7.36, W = 7.68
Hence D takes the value 0.0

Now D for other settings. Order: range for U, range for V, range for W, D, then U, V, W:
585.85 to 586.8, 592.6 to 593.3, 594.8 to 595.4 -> 0.0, 7.48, 7.81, 7.38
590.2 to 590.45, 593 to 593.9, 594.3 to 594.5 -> 0.2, 7.07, 7.60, 7.66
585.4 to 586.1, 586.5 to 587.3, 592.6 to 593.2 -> 0.2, 7.45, 7.40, 7.83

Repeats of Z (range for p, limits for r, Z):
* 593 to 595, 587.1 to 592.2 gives 1.81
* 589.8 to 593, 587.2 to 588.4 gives 1.81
